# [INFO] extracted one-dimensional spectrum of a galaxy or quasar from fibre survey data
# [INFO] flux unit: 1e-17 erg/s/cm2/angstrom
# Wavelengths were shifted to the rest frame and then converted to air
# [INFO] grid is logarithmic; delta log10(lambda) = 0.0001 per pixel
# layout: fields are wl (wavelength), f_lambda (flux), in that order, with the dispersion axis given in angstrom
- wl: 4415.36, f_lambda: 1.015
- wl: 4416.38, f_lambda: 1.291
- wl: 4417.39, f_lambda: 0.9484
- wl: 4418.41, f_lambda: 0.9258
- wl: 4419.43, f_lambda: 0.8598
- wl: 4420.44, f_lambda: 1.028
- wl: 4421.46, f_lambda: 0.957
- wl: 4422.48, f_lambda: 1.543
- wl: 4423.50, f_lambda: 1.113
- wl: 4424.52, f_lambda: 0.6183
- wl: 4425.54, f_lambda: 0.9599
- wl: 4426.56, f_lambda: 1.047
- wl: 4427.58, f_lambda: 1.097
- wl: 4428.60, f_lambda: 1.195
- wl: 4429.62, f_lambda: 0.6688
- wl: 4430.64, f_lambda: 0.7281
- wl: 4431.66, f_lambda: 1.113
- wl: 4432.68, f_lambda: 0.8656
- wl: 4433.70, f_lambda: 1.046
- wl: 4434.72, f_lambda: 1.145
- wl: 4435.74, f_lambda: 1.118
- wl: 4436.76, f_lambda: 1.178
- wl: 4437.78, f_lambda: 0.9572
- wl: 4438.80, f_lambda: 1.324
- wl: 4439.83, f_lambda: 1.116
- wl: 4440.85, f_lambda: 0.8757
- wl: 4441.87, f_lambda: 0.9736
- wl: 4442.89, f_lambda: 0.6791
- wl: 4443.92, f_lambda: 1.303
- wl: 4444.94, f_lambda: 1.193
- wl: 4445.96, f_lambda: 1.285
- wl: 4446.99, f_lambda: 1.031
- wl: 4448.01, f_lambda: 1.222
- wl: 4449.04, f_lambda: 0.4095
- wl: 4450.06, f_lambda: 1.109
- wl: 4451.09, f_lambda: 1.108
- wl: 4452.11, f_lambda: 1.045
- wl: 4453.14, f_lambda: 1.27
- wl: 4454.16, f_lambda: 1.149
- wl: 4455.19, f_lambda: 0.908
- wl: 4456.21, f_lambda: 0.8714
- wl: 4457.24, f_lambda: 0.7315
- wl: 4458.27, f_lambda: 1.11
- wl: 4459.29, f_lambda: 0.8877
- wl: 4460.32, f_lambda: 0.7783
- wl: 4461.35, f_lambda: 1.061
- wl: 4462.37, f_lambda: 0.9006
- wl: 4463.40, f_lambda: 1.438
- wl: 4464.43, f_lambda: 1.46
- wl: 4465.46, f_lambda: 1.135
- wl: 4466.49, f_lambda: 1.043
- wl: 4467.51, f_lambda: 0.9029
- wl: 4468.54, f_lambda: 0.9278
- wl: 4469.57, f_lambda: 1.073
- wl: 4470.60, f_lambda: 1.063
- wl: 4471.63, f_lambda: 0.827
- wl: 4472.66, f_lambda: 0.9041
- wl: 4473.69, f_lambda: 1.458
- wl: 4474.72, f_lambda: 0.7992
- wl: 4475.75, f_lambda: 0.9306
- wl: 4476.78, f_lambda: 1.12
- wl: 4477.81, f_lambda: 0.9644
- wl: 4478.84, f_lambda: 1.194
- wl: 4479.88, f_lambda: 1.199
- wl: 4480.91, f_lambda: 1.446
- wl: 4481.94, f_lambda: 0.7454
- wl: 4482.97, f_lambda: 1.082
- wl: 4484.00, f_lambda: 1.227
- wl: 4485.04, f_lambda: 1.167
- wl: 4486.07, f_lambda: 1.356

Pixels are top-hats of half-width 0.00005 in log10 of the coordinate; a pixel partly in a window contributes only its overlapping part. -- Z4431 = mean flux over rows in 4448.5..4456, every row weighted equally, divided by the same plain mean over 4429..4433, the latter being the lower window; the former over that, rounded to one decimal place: 1.2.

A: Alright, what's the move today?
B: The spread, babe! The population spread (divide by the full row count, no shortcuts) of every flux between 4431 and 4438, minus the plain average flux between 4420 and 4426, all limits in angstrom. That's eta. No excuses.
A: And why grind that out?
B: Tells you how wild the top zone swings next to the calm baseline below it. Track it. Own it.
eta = -0.932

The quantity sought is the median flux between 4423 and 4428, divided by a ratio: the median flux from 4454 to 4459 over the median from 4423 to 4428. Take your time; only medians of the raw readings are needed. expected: 1.21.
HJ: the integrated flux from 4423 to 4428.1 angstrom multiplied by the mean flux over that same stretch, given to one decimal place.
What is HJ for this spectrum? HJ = 4.8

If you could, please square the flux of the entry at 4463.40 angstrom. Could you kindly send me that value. 2.07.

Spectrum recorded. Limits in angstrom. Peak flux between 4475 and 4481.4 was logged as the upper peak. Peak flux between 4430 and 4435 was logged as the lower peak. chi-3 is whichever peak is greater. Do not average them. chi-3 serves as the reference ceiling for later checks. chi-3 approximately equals 1.45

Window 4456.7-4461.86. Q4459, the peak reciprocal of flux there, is 1.37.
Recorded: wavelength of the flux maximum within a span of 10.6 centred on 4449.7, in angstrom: 4445.96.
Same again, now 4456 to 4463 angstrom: 4458.27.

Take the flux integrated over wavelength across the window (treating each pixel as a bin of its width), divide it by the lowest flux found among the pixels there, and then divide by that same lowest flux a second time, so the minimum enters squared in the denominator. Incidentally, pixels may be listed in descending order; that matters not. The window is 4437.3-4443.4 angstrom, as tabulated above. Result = 13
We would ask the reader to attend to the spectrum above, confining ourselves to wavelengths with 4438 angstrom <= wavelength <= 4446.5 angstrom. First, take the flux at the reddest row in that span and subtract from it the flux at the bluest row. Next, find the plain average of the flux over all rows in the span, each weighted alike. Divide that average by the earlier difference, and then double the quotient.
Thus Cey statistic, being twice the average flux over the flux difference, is -56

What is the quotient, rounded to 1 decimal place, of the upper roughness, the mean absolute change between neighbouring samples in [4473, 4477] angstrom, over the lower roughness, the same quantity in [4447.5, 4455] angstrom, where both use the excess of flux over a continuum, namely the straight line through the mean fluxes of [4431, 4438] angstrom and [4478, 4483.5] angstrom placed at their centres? 1.0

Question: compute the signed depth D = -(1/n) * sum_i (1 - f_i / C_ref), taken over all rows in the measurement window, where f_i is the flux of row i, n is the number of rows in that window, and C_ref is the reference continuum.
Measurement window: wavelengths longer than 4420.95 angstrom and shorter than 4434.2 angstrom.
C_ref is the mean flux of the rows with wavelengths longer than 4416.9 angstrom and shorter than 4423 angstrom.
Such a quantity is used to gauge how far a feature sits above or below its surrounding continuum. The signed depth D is -0.045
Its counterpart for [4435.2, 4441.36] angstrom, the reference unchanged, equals 0.049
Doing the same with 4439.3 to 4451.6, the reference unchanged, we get -0.017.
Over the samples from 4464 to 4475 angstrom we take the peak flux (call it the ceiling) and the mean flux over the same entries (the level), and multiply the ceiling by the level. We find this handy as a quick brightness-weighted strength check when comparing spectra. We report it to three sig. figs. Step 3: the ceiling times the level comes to 1.54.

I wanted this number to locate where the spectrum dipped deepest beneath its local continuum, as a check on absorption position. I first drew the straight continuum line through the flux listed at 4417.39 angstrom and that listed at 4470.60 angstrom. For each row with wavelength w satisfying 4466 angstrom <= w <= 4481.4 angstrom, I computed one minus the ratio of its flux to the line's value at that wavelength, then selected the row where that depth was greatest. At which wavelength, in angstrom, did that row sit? 4474.72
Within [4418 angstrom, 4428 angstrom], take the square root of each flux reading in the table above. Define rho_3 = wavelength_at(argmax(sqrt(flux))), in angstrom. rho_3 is 4422.48 angstrom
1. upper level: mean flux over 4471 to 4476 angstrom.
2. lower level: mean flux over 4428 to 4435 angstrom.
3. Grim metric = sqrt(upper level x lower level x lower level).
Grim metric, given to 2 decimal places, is 0.96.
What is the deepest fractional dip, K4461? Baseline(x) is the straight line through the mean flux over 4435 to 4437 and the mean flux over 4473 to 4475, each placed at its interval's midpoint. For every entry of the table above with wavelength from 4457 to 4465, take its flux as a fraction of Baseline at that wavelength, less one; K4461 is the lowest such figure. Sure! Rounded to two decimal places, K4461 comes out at -0.36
